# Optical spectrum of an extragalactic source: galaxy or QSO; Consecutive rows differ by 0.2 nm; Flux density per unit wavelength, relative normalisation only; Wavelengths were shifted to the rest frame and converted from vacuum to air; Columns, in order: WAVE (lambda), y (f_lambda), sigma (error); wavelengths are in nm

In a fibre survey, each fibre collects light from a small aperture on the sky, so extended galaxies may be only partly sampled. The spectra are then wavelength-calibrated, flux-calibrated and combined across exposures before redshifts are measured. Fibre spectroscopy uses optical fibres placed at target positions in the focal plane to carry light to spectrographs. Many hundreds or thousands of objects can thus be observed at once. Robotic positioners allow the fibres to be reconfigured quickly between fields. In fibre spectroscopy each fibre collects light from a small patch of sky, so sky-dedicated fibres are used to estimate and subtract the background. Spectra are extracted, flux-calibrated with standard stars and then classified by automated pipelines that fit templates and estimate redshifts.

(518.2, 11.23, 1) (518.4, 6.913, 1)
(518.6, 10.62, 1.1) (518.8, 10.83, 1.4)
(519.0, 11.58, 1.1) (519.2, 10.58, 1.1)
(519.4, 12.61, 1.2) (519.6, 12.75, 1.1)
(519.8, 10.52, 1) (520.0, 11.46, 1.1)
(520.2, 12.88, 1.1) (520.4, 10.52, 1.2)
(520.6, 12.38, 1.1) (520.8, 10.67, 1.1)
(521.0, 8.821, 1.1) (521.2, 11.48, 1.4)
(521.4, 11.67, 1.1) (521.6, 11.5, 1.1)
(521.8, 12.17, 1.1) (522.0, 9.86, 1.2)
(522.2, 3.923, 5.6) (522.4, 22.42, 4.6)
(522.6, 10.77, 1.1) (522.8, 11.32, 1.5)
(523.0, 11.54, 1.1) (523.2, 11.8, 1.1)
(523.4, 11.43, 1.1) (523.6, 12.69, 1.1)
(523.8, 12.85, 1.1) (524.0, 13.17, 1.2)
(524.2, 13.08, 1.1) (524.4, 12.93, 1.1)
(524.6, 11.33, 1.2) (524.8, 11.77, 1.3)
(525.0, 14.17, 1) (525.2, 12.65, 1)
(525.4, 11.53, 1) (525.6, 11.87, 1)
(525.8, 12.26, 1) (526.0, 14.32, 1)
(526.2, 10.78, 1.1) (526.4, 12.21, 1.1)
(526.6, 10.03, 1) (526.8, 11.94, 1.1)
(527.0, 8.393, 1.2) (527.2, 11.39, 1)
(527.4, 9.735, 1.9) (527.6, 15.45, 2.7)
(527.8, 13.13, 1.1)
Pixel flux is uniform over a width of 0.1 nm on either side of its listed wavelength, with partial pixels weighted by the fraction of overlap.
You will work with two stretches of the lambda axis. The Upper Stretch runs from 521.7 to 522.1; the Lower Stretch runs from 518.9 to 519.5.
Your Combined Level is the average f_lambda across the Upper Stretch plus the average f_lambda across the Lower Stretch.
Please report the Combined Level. 22.6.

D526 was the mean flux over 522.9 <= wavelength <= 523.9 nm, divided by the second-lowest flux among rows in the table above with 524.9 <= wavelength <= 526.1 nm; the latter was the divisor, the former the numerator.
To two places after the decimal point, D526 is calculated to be 1.02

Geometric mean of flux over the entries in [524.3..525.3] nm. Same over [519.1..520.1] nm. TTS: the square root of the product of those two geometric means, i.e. 12.0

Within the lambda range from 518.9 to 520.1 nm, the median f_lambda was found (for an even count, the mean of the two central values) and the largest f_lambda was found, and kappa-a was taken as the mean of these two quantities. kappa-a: 12.1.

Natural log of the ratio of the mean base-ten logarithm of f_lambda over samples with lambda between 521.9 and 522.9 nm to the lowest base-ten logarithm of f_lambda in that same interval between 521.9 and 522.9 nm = 0.53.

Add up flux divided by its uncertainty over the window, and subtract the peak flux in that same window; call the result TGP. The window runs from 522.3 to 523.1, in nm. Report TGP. 10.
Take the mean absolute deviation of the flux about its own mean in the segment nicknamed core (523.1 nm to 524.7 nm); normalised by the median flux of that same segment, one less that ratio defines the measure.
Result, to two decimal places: 0.95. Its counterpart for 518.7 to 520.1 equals 0.94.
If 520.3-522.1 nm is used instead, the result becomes 0.92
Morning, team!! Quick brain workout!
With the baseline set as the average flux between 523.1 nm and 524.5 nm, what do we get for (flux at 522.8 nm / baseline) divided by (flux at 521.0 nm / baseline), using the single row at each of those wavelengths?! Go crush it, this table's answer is 1.3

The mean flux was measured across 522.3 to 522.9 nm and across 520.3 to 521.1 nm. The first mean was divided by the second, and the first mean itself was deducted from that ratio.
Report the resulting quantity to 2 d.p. -13.44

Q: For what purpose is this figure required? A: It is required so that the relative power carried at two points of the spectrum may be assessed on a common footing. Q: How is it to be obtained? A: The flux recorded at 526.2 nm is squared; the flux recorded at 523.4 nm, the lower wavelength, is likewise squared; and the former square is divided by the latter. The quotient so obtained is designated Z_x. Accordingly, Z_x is 0.89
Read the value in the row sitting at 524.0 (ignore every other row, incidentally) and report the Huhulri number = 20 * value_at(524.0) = 263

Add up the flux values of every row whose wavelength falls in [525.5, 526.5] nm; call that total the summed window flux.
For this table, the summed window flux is 61.4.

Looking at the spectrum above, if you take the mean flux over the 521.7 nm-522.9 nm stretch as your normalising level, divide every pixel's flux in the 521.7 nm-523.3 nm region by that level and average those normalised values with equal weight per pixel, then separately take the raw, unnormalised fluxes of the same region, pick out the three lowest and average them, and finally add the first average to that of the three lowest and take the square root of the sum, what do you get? 3.0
